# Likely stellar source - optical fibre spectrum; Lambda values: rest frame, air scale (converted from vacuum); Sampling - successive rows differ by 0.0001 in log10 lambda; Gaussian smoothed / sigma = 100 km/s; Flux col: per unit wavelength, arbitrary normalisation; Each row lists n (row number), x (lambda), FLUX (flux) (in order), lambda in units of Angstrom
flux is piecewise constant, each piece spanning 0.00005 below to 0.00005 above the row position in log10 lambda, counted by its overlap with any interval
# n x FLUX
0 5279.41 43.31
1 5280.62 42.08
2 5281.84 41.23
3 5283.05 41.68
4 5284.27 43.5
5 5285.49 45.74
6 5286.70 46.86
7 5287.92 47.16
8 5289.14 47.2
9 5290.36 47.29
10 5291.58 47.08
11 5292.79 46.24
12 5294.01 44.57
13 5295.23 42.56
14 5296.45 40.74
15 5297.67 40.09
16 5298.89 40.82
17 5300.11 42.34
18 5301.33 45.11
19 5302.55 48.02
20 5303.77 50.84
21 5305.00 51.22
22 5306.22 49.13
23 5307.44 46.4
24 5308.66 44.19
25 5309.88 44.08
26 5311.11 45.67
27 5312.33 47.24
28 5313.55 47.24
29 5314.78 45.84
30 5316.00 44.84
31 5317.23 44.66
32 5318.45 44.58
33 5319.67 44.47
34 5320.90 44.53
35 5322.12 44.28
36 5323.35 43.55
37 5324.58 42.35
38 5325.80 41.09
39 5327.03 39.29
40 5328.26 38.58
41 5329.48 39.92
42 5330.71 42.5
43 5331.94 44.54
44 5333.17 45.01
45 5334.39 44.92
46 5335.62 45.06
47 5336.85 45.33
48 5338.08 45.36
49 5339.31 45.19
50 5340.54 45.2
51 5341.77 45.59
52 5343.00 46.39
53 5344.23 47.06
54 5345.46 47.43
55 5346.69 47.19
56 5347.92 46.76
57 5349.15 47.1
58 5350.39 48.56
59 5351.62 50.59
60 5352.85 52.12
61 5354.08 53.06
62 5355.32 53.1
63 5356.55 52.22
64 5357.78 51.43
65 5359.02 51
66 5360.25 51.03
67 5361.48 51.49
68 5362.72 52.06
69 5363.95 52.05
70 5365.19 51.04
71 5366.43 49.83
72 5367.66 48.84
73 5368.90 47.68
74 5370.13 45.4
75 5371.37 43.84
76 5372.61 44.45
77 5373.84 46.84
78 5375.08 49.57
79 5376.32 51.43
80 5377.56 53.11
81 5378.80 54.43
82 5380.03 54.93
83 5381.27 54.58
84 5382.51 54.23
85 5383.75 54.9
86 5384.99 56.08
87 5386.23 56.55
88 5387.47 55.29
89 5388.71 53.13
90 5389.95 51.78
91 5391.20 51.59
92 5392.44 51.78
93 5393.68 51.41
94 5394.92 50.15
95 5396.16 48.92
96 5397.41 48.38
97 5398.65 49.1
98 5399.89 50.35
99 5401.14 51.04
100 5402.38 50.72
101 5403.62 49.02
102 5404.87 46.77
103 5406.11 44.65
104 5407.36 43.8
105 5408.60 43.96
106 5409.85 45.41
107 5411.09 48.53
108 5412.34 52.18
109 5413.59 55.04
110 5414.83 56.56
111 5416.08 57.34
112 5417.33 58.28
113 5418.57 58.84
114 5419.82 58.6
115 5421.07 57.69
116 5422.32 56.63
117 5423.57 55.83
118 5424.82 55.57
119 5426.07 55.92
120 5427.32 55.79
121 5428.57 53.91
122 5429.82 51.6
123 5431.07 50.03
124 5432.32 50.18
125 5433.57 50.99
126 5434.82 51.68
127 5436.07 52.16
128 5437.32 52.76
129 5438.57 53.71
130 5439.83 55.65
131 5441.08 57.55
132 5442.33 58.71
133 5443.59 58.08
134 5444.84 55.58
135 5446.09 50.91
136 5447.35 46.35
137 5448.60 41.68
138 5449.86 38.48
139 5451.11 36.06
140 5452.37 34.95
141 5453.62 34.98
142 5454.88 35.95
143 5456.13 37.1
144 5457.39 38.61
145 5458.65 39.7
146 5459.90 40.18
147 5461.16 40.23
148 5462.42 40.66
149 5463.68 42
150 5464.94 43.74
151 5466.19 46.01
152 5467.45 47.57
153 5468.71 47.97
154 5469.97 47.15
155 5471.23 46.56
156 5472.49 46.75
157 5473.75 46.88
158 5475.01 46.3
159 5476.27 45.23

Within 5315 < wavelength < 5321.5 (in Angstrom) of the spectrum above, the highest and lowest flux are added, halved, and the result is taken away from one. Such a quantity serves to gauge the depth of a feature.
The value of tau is -44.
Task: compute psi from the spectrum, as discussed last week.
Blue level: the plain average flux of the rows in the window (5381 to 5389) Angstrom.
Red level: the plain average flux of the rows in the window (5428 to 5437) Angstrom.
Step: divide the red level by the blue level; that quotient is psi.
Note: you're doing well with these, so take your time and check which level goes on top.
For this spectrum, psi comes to 0.94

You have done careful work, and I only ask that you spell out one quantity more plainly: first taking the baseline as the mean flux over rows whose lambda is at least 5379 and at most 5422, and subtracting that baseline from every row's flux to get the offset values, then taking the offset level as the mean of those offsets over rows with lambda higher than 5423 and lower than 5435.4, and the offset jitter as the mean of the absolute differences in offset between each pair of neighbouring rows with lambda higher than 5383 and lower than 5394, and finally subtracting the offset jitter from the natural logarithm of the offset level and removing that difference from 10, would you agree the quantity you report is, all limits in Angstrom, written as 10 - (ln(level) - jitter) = 10.9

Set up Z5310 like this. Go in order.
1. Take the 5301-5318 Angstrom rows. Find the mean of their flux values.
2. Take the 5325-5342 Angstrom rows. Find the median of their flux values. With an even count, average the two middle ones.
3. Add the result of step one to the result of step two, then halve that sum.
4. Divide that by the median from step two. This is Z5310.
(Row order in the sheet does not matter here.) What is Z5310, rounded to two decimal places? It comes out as 1.02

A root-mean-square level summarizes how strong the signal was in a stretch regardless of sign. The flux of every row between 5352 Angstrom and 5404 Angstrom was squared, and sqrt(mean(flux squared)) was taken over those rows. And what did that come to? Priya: 51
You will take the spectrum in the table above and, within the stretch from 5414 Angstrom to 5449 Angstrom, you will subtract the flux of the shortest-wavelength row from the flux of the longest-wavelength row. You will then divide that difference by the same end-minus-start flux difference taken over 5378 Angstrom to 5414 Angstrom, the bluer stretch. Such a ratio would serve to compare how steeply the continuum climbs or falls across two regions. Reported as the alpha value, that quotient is -24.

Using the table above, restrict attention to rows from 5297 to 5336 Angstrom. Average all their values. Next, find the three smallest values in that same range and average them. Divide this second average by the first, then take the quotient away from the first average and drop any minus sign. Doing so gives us 44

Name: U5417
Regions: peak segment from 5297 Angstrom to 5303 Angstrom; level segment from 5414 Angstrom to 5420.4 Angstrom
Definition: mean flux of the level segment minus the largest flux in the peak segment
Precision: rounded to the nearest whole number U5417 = 10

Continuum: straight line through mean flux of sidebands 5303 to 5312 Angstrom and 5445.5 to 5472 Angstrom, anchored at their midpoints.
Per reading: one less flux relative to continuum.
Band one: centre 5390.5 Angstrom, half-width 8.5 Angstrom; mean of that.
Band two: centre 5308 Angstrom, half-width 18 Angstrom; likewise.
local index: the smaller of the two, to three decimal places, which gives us -0.183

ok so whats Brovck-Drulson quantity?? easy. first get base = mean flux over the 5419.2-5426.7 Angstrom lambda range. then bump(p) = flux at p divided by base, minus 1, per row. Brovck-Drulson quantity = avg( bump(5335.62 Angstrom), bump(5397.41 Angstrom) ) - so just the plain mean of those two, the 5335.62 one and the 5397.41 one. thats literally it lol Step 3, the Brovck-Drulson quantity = -0.18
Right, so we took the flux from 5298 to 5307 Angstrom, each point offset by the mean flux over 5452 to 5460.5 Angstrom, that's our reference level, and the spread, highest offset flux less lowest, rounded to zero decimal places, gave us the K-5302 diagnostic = 10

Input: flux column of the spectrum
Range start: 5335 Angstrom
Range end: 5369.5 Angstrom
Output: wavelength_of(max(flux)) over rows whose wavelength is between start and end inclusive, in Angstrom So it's 5355.32 Angstrom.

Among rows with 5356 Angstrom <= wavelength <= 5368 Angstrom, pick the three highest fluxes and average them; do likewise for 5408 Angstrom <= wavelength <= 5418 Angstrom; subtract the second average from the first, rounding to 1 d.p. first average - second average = -5.3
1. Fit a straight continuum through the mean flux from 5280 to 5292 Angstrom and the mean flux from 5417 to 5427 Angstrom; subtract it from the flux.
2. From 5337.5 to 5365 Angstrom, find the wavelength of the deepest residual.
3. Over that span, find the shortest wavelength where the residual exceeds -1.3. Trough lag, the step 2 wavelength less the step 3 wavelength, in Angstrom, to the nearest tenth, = -11.1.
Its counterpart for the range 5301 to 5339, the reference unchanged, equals 26.9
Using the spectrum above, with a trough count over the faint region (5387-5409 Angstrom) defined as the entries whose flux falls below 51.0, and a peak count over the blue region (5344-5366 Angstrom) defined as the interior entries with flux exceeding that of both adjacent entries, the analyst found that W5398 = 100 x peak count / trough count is 27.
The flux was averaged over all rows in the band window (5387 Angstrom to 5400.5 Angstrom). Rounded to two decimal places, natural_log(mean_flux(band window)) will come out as 3.93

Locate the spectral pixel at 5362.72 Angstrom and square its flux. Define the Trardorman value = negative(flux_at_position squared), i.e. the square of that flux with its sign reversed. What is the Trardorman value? -2710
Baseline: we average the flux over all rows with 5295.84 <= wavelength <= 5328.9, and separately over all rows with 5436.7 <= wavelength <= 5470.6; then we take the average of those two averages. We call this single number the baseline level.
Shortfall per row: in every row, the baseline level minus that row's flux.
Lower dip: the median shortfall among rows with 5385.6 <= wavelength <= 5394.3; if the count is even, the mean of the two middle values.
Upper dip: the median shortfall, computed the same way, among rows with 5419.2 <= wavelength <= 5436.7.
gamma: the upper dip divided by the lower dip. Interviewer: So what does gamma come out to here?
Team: 1.4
